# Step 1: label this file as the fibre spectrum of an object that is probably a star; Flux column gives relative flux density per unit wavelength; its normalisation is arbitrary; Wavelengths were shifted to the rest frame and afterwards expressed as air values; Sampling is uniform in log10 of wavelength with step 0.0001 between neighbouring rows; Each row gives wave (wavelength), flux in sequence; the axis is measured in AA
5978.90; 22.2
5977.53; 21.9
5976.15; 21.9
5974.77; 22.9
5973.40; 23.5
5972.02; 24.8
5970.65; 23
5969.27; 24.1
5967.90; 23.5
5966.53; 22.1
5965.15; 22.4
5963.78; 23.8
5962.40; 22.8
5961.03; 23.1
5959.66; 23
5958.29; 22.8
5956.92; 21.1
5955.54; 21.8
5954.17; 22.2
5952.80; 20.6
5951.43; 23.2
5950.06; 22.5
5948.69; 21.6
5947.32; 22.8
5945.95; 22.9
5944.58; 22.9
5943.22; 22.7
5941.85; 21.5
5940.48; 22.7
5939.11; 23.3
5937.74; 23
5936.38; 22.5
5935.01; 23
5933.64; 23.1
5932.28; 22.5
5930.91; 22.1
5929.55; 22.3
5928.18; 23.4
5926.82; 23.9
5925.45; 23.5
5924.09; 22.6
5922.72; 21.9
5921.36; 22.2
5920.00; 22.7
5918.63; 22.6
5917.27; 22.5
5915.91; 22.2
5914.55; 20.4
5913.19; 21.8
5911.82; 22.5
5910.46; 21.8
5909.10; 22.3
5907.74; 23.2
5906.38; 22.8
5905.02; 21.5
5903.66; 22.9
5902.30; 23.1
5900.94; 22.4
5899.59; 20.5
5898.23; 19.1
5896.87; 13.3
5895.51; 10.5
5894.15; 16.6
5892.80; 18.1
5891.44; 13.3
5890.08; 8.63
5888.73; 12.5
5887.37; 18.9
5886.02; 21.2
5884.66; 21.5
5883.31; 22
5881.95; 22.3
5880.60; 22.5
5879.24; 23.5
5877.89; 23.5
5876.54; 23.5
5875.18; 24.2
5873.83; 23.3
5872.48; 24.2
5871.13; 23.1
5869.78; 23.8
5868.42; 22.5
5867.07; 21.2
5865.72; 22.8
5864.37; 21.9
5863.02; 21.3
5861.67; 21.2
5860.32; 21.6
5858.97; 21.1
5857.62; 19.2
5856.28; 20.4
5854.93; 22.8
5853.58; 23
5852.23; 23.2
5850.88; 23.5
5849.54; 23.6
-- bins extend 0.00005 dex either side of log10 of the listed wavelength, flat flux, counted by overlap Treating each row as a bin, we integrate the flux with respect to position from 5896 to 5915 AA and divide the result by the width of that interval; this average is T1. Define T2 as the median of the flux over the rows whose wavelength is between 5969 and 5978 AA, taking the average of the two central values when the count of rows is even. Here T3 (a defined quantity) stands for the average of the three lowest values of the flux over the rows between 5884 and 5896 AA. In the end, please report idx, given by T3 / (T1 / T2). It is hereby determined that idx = 11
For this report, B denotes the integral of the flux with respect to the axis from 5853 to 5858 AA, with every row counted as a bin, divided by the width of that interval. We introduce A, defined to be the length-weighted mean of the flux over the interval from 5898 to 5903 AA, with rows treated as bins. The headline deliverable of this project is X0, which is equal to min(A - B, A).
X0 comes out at 0.03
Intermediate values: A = 21.5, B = 21.5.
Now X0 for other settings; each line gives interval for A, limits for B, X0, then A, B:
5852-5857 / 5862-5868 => 0.45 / 22.3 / 21.8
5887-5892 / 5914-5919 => -8.97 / 13.0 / 22.0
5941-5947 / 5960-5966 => -0.45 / 22.5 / 23.0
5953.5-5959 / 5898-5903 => 0.47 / 22.0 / 21.5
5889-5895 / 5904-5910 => -8.50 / 14.0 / 22.5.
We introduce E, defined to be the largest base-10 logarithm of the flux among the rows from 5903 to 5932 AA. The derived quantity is 1.38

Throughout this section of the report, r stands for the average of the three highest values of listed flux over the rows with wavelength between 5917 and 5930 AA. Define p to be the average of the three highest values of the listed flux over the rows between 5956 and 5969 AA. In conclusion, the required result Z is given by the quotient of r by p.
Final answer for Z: 1.01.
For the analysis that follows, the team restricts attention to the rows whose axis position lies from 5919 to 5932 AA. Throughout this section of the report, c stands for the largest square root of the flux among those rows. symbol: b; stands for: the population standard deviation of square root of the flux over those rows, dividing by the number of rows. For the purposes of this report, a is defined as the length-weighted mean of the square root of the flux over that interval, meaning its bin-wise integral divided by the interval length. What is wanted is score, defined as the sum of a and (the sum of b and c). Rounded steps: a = 4.76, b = 0.070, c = 4.89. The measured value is 9.72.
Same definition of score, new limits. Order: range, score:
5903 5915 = 9.61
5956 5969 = 9.73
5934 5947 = 9.65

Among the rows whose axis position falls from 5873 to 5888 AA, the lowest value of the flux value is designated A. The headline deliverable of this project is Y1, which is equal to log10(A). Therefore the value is 1.28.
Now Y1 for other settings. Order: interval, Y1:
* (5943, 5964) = 1.31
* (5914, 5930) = 1.31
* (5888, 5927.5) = 0.94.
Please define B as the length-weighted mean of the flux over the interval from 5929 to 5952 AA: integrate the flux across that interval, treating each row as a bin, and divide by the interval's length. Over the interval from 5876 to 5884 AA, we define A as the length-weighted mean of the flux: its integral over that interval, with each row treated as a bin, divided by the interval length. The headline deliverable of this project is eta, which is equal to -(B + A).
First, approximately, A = 22.9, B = 22.63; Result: -45.5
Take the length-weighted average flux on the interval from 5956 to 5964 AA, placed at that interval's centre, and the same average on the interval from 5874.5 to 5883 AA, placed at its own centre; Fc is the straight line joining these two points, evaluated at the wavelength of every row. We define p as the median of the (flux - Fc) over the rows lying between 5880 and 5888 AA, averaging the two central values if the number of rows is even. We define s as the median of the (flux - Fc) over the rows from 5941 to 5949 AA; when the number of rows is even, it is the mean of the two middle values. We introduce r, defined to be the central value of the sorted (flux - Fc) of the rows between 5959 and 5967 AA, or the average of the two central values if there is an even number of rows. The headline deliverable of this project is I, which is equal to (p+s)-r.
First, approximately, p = -1.40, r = 0.2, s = 0.0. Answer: -1.7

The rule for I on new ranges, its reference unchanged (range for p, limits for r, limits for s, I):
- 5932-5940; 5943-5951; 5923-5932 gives 0.3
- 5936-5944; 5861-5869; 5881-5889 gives -0.2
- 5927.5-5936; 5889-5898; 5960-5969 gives 10.0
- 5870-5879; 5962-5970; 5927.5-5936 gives -0.3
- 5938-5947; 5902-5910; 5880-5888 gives -1.2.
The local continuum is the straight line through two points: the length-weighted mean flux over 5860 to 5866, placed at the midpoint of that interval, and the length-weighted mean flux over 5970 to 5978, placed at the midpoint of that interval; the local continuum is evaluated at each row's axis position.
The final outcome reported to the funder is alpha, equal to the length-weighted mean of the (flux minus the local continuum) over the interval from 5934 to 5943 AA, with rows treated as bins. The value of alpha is 0.1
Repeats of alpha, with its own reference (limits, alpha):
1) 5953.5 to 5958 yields -1.0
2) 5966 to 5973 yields 0.6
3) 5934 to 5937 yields 0.2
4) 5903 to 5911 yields 0.2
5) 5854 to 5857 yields 0.1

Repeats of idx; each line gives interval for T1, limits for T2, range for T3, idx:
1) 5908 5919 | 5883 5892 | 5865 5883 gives 19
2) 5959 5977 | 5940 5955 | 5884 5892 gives 11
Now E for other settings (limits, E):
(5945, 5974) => 1.39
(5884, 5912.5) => 1.37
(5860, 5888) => 1.38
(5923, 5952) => 1.38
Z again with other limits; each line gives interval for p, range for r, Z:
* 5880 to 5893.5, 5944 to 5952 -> 1.03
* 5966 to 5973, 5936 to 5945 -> 0.96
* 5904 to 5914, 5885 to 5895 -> 0.85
